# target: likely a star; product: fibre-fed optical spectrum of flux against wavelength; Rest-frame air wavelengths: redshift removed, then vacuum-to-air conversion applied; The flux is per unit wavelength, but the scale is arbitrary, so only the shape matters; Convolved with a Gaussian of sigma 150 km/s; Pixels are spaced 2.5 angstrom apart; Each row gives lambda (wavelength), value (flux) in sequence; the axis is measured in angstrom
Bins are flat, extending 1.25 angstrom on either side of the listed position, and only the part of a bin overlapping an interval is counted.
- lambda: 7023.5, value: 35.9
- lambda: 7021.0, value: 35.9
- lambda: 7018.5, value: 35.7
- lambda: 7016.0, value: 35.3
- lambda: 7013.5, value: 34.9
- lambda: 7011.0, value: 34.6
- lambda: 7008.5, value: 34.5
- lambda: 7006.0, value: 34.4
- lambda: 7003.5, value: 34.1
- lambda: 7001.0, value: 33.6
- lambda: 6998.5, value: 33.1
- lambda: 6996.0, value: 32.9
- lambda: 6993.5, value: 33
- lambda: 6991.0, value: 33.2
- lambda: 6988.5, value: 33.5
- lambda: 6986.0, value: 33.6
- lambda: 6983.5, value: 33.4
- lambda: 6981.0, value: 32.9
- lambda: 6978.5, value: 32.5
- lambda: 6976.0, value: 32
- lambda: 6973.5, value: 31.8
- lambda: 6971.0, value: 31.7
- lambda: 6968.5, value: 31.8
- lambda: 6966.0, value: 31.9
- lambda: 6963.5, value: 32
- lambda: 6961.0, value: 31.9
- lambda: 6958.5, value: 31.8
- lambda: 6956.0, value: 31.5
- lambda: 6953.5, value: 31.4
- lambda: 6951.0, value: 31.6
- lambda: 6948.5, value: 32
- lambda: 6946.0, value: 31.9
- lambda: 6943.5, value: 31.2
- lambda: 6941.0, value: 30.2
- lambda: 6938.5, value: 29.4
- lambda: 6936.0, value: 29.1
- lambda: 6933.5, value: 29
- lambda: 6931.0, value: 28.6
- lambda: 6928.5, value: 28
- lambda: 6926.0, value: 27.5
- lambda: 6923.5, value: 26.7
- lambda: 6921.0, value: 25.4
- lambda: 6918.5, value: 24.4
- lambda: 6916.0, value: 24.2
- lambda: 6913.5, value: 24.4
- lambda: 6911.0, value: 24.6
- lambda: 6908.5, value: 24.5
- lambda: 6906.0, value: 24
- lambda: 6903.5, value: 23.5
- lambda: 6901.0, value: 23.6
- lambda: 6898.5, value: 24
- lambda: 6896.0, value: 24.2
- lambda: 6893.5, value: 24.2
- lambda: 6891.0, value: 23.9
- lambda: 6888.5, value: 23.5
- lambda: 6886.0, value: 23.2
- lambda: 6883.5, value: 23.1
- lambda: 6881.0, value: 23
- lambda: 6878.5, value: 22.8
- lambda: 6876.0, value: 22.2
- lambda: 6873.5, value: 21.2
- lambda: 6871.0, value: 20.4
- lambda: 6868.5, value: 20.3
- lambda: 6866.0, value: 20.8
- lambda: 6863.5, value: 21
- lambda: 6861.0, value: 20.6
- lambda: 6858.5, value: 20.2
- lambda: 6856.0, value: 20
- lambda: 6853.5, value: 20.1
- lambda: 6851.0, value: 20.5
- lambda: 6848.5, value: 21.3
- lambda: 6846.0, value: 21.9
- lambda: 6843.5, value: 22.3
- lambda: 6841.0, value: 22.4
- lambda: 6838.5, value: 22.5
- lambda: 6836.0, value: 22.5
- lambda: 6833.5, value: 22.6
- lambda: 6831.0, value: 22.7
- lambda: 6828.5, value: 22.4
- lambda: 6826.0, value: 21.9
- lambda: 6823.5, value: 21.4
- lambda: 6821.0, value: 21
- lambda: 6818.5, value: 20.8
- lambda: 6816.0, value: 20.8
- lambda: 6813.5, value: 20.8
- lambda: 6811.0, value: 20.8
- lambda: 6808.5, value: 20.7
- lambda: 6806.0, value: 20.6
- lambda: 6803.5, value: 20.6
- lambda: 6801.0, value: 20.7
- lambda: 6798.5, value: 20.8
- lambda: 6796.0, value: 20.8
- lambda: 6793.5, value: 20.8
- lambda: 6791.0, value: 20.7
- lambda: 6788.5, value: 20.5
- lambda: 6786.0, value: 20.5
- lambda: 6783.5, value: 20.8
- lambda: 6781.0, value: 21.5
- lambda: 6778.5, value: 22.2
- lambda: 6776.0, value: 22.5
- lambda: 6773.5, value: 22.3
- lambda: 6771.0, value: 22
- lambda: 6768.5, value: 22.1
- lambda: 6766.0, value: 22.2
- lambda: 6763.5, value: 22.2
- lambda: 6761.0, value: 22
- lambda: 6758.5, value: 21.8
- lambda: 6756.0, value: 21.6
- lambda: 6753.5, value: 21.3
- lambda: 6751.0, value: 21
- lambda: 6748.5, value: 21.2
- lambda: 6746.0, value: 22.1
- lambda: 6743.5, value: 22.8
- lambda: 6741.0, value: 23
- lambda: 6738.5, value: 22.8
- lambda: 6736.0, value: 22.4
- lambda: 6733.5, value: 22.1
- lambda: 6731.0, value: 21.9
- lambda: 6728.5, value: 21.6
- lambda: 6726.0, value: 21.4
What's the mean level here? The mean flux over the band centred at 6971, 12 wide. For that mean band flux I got 32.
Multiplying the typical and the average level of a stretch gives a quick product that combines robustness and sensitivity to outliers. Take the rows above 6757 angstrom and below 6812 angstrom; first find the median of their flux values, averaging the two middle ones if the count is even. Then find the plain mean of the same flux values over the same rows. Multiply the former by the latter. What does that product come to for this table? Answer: 444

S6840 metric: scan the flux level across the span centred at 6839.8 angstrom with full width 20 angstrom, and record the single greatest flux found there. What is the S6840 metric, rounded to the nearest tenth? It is 22.7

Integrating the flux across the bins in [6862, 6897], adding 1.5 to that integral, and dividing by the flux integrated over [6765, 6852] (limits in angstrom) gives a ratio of 0.4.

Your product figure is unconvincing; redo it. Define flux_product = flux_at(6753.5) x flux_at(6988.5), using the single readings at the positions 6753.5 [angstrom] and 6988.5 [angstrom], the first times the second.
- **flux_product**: 714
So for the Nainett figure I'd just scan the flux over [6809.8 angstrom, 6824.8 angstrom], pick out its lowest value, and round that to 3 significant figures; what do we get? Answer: 20.8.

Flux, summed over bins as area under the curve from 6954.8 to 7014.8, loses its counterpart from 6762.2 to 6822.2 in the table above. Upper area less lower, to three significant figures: 705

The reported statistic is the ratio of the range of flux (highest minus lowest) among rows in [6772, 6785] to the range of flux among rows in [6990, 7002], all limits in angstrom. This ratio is 2.4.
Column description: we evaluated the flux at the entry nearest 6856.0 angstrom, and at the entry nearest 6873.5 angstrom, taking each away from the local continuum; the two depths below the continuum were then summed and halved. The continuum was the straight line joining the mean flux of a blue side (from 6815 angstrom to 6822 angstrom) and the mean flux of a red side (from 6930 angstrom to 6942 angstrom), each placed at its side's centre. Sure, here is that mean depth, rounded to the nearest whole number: 4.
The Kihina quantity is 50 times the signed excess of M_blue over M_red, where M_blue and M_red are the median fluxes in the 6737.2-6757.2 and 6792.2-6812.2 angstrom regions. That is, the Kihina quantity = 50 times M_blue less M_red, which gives 55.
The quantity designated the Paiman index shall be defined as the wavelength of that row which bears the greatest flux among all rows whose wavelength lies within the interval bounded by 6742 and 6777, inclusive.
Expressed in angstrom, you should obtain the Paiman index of 6743.5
